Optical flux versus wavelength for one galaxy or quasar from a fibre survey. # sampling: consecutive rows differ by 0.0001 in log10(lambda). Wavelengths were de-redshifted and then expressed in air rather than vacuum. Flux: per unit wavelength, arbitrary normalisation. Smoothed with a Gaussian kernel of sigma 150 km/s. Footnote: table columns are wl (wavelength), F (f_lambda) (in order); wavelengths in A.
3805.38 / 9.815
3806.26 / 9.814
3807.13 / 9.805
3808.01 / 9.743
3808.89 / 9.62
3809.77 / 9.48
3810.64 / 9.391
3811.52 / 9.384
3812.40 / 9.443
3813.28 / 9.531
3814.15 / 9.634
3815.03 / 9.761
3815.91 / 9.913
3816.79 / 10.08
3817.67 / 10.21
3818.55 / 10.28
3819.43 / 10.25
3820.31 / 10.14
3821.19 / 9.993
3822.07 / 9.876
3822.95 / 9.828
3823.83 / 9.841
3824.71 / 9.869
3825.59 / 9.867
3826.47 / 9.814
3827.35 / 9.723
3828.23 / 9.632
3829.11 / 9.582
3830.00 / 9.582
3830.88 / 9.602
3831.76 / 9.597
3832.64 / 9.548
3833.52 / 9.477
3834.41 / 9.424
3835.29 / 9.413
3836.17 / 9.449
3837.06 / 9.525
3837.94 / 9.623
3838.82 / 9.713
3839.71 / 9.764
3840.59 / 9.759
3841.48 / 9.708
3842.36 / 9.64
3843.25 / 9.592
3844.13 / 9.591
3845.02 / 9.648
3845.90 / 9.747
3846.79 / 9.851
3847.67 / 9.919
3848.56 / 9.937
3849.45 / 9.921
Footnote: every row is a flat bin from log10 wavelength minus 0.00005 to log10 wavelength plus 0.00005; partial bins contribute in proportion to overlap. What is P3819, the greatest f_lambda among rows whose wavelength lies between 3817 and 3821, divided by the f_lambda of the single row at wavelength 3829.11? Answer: 1.07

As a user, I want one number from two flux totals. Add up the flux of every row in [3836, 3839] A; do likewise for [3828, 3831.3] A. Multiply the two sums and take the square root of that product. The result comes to 38.4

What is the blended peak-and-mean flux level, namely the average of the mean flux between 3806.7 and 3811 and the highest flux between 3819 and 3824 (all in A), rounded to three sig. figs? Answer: 9.93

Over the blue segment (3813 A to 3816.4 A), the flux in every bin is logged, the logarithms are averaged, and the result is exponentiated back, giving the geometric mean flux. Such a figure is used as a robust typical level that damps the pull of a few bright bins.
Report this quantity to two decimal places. 9.71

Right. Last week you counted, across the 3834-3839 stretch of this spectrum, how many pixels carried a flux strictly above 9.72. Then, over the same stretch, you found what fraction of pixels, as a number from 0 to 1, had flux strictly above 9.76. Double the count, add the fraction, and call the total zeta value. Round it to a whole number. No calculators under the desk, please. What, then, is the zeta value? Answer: 0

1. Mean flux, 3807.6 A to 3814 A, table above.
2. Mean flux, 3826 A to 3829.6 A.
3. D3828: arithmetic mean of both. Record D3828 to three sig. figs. 9.60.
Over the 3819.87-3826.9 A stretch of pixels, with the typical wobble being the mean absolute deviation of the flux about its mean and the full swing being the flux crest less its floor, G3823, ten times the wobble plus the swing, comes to 1.1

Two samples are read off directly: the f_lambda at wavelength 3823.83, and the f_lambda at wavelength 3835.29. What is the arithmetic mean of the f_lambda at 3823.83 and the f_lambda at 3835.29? 9.63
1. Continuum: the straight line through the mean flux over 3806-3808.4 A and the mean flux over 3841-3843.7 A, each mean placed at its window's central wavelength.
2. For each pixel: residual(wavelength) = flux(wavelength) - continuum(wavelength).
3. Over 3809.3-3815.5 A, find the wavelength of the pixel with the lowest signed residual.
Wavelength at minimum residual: 3811.52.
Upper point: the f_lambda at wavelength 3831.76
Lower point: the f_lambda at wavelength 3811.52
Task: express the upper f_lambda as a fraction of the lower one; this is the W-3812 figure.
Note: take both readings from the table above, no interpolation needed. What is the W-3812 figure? 1.02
